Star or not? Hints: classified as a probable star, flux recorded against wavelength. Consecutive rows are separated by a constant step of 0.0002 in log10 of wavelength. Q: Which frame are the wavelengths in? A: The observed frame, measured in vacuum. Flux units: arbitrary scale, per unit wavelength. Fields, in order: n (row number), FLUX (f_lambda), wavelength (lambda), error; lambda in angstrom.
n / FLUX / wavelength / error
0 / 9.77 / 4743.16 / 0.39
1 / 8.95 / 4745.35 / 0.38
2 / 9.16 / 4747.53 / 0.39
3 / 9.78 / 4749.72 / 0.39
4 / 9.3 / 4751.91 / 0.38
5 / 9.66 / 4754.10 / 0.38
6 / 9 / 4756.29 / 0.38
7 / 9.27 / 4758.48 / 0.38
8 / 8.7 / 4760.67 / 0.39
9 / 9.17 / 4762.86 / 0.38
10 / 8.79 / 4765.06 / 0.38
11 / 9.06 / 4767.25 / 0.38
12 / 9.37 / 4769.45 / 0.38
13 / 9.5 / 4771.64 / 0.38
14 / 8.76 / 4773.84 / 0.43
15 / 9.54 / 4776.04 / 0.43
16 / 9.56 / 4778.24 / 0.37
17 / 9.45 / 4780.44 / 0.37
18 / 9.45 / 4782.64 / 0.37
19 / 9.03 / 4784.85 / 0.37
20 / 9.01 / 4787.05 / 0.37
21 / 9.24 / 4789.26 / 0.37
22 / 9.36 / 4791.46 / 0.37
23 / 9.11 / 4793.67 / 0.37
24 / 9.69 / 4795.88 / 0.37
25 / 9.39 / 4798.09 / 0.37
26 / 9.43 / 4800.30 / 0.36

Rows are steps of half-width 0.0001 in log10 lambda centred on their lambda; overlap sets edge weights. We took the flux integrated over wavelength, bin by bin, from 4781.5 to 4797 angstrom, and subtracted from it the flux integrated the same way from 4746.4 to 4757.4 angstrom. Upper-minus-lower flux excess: 40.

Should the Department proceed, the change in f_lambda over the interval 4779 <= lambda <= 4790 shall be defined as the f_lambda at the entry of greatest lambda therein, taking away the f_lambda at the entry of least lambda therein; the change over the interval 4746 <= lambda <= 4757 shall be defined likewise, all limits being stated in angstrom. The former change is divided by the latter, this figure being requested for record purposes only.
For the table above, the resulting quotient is 1.3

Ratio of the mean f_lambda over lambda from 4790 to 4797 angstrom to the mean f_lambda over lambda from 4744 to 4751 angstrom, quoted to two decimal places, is 1.01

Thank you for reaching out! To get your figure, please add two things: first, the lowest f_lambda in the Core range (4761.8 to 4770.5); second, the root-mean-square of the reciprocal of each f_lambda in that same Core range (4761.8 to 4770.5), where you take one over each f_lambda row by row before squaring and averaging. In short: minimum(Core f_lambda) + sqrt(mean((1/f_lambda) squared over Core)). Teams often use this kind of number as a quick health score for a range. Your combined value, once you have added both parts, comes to 8.90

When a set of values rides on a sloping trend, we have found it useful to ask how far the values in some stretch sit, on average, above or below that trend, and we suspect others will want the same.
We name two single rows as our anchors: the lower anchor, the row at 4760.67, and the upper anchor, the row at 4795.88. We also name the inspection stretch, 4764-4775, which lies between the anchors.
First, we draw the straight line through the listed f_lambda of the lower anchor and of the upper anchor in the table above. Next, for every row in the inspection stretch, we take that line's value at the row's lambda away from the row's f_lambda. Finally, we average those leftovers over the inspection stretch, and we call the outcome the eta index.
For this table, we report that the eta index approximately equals 0.15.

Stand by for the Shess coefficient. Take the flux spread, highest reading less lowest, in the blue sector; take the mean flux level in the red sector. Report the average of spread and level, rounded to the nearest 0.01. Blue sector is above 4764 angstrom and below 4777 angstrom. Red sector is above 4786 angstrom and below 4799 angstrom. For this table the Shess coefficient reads 5.04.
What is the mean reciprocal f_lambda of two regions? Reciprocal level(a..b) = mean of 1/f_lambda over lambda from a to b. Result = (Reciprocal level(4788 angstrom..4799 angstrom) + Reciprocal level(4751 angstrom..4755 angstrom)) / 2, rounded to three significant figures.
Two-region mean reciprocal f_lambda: 0.106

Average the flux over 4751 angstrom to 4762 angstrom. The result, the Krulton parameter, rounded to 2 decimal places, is 9.19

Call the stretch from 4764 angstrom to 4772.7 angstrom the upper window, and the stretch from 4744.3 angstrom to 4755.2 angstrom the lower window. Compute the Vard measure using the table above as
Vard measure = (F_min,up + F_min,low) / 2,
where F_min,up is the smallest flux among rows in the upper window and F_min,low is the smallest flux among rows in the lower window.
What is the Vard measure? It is 8.87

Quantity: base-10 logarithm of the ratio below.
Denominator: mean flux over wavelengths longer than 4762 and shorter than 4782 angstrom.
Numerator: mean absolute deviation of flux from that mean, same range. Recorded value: -1.54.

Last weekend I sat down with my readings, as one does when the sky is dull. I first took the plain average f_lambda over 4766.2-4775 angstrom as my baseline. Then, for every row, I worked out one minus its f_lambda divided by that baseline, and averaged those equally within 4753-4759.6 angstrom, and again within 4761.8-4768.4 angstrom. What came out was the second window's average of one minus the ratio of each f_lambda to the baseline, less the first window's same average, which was 0.033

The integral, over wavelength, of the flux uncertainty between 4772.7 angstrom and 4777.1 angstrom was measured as 1.89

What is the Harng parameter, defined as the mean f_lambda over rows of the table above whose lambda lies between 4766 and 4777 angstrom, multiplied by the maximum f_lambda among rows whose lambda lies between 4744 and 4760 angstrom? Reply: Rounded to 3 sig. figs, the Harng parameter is 90.4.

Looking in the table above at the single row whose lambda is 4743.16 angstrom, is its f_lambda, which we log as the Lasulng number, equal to 9.77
